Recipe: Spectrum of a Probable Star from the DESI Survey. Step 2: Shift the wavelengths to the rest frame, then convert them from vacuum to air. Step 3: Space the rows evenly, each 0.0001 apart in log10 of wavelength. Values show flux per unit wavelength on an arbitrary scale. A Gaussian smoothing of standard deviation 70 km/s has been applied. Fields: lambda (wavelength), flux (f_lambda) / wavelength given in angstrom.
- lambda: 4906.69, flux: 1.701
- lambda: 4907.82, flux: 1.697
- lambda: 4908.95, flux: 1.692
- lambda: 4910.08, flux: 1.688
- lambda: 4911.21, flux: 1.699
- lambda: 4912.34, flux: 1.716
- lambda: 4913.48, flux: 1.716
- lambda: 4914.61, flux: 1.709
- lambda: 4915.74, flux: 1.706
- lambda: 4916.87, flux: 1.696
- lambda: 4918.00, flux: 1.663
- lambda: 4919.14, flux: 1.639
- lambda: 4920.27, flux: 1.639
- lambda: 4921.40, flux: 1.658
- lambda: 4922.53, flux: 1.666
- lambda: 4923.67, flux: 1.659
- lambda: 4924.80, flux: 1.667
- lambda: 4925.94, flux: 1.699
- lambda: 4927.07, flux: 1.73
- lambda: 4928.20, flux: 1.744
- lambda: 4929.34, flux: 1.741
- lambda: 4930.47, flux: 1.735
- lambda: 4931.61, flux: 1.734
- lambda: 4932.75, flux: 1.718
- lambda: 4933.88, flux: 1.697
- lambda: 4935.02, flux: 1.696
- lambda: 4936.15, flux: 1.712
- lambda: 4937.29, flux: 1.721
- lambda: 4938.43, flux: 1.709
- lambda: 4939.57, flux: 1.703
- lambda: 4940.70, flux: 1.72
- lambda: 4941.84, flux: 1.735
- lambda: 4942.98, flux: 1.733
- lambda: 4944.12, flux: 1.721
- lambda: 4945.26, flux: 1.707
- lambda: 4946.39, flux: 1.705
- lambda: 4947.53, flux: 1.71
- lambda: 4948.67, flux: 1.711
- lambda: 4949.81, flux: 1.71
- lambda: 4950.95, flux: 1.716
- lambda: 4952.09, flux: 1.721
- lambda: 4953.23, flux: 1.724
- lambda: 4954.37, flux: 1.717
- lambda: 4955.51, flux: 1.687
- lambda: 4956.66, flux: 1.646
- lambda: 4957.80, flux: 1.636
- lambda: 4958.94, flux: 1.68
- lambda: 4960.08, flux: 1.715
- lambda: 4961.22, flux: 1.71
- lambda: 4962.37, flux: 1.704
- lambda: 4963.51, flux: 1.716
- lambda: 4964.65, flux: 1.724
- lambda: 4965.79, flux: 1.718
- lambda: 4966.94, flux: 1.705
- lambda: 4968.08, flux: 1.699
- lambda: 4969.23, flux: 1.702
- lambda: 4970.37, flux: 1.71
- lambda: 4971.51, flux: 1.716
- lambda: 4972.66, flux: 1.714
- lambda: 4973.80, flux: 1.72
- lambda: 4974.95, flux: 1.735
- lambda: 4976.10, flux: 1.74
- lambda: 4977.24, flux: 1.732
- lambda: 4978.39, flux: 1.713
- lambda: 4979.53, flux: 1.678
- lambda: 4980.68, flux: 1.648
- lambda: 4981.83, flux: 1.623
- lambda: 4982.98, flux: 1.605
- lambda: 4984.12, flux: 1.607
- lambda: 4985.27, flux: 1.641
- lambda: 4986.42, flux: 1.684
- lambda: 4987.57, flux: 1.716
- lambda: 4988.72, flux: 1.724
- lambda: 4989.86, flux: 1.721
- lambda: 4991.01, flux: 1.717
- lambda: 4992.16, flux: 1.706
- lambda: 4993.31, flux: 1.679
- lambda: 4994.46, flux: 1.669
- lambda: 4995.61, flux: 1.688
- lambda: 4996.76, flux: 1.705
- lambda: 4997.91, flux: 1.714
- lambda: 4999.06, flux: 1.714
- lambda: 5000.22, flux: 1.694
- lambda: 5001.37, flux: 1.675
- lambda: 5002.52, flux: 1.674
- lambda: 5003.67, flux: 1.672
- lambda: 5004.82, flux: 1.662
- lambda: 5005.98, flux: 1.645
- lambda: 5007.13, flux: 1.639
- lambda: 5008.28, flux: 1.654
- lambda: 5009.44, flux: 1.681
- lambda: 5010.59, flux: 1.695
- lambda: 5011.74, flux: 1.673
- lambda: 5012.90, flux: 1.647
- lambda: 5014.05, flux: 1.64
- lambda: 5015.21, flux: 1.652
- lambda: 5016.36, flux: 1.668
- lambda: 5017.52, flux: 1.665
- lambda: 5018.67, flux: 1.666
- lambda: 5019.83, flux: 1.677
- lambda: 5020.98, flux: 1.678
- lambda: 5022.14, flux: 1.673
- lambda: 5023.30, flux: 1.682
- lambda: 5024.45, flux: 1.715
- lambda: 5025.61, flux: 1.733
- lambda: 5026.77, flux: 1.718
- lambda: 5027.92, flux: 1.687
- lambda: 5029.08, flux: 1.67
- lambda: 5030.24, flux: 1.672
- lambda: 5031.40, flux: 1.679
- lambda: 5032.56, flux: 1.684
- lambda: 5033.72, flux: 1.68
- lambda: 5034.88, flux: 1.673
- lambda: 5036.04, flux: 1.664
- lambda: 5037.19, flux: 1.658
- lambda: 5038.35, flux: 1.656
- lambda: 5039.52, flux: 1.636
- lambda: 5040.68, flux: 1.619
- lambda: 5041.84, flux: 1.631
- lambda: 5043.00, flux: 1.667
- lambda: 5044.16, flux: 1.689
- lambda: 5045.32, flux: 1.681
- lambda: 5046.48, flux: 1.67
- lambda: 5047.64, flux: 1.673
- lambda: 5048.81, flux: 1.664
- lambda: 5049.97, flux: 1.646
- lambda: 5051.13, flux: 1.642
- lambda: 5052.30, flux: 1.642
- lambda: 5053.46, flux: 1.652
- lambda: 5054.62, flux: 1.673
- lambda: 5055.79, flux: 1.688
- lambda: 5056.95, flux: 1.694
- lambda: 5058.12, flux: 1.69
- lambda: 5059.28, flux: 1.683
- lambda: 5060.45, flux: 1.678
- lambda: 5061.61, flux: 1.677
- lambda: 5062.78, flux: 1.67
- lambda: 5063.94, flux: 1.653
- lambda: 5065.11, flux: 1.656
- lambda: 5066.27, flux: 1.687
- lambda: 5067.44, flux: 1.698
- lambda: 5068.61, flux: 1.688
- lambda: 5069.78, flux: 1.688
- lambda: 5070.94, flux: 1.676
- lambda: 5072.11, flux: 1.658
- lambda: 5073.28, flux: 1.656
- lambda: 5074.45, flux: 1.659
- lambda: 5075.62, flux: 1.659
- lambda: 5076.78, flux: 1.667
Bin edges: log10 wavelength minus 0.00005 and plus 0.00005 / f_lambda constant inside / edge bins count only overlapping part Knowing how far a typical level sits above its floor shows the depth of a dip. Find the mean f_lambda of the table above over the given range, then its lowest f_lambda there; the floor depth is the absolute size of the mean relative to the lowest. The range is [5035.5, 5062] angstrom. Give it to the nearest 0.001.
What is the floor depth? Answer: 0.045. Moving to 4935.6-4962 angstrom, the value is 0.070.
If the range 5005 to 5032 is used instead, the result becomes 0.035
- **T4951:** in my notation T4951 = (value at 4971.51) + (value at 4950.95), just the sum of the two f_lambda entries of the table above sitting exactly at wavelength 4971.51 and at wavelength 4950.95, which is 3.43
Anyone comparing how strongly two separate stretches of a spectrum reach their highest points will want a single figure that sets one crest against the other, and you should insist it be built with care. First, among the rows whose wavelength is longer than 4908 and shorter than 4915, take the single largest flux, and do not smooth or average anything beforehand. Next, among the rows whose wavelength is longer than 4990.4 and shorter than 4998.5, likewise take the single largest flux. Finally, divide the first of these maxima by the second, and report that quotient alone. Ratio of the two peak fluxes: 1.00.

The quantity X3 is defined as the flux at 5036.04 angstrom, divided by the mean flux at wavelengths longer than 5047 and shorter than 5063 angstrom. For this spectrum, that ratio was 1.00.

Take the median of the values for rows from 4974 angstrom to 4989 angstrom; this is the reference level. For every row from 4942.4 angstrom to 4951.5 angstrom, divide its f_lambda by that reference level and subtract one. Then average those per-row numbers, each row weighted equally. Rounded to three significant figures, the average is 0.0179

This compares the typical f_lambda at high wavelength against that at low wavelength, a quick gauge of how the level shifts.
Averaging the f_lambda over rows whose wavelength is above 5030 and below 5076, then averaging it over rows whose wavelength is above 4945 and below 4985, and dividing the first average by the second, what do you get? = 0.983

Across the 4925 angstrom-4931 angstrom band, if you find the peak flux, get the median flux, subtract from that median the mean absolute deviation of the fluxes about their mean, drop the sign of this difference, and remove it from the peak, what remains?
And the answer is 0.021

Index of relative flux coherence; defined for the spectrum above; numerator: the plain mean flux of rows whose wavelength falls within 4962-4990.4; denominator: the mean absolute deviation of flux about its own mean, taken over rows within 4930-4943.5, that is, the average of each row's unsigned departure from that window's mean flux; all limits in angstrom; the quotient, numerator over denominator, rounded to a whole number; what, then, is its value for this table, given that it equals 142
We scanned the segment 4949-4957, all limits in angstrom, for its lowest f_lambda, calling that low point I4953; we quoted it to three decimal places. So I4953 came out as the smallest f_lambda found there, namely 1.646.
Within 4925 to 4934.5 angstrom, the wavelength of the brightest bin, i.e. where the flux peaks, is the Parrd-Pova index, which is 4928.20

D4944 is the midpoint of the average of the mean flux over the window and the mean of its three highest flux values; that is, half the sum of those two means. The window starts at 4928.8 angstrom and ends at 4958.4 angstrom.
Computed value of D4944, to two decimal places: 1.72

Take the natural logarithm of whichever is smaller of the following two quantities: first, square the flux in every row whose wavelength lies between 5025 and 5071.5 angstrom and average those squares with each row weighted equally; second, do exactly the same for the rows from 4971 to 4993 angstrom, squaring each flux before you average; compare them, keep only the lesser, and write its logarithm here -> 1.03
